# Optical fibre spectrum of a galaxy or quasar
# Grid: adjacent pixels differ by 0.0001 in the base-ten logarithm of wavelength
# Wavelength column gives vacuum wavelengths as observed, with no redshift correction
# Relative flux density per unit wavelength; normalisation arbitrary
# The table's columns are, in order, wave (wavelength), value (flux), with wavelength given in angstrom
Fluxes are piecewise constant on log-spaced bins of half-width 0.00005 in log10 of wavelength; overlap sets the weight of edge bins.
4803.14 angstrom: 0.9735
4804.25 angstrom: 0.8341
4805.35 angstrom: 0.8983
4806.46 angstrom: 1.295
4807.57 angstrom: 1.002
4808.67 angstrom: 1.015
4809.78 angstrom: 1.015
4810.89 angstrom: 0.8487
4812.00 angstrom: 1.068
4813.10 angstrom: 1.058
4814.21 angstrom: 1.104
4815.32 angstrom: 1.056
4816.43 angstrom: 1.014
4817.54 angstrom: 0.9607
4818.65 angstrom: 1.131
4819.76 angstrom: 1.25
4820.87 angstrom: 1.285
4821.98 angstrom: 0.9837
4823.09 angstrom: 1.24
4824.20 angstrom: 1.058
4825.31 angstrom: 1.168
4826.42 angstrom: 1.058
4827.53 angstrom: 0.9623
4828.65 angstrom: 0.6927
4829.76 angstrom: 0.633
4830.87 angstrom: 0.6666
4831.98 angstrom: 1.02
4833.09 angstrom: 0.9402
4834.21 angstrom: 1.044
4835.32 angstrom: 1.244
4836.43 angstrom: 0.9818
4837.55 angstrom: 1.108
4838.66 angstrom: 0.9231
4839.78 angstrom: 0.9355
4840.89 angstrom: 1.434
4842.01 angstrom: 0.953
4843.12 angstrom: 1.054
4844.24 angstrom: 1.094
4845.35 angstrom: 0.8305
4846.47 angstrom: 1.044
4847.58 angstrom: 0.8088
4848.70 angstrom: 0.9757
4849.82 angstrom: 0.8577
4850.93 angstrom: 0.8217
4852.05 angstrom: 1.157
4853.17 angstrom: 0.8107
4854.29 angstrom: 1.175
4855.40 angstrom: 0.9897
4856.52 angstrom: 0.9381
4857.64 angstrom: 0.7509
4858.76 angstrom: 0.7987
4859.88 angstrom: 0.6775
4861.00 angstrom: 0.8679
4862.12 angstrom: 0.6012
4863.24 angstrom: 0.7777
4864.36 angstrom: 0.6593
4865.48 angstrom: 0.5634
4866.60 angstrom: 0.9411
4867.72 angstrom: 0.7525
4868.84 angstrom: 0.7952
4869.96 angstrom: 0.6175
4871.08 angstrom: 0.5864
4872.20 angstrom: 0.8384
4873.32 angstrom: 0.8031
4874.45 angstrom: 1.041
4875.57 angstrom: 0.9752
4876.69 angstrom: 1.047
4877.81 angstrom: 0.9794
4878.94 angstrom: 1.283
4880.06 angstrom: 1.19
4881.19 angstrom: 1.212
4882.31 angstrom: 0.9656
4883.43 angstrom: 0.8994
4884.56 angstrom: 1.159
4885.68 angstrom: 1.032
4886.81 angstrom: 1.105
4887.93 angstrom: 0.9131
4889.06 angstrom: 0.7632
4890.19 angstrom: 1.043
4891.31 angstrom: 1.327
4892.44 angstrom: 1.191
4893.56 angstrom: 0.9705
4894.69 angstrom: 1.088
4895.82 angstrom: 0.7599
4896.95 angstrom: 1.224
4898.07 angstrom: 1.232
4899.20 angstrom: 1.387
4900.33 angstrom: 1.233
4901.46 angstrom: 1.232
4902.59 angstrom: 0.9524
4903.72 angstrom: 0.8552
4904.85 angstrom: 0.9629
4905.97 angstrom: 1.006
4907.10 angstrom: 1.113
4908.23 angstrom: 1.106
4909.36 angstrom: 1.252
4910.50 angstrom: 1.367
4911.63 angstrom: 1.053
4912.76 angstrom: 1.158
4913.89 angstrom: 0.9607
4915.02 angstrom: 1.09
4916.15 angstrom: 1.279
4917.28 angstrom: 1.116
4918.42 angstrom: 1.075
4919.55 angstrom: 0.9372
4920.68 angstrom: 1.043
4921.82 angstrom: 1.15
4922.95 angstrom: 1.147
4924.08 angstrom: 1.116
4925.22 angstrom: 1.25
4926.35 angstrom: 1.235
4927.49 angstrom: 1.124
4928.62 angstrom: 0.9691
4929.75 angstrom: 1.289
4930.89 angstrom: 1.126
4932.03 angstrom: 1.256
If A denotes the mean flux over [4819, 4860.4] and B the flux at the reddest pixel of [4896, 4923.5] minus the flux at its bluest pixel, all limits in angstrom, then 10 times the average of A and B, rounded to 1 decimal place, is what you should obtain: 4.5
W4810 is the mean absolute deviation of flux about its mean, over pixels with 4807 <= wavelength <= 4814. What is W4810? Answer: 0.05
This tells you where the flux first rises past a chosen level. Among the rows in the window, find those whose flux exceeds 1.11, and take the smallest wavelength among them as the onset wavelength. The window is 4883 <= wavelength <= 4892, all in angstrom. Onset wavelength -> 4884.56 angstrom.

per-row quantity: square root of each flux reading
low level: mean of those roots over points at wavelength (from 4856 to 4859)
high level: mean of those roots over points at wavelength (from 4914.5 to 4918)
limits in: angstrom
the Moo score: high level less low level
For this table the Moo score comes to 0.17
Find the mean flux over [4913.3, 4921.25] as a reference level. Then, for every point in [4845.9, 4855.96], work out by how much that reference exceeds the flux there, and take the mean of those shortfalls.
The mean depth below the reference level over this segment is 0.11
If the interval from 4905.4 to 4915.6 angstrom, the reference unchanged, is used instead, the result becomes -0.05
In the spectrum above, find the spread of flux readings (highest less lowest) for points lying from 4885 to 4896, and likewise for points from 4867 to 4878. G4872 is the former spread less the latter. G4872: 0.11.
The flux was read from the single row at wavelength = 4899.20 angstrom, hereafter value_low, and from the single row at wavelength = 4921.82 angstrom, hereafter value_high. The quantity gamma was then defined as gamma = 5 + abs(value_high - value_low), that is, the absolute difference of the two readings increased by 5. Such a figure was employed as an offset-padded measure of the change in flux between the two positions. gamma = 5.24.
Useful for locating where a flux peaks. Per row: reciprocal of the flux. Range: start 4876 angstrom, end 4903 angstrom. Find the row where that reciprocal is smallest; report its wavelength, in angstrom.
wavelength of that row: 4899.20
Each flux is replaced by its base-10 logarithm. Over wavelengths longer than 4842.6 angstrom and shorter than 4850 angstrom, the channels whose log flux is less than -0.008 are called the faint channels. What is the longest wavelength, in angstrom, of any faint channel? 4849.82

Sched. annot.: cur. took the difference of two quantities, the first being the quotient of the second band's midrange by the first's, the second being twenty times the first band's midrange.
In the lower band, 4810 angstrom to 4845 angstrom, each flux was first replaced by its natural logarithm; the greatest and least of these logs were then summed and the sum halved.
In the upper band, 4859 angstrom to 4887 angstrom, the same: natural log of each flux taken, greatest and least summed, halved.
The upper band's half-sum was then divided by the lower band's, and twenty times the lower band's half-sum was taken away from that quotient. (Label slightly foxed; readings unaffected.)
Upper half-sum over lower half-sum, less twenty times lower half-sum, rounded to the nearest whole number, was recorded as 4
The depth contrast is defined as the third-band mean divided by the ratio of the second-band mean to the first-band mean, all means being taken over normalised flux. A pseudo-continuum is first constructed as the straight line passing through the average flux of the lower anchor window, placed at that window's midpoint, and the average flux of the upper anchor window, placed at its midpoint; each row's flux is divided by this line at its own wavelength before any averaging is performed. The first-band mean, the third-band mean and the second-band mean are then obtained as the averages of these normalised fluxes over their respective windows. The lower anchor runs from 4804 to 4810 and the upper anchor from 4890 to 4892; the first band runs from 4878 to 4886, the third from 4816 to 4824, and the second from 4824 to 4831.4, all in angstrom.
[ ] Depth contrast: 1.2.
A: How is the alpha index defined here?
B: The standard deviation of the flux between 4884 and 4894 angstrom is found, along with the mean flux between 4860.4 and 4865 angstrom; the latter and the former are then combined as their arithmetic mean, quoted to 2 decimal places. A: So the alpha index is 0.44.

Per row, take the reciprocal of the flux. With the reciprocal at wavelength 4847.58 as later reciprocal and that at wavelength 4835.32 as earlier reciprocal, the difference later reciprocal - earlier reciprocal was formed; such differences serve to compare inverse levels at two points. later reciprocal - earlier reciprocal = 0.43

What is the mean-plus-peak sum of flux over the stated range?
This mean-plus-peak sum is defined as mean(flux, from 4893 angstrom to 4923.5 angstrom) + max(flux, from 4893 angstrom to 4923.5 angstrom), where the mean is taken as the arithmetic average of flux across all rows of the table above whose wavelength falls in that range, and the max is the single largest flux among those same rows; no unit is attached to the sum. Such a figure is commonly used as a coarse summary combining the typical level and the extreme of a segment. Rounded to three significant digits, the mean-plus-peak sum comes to 2.49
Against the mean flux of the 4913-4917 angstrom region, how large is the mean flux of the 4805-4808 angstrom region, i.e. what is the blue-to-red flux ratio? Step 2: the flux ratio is 0.96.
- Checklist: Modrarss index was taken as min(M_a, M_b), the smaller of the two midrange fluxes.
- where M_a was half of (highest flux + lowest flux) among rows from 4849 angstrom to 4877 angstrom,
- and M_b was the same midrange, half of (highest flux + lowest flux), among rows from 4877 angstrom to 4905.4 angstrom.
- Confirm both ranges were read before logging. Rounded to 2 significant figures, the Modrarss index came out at 0.87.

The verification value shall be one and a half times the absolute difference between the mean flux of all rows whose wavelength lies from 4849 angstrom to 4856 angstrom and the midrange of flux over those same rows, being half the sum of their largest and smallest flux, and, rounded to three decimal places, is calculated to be 0.036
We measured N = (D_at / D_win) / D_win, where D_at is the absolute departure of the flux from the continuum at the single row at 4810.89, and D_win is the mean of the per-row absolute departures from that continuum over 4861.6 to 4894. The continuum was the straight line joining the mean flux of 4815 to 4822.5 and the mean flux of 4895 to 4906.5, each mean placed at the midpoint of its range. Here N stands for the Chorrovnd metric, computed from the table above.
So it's 5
